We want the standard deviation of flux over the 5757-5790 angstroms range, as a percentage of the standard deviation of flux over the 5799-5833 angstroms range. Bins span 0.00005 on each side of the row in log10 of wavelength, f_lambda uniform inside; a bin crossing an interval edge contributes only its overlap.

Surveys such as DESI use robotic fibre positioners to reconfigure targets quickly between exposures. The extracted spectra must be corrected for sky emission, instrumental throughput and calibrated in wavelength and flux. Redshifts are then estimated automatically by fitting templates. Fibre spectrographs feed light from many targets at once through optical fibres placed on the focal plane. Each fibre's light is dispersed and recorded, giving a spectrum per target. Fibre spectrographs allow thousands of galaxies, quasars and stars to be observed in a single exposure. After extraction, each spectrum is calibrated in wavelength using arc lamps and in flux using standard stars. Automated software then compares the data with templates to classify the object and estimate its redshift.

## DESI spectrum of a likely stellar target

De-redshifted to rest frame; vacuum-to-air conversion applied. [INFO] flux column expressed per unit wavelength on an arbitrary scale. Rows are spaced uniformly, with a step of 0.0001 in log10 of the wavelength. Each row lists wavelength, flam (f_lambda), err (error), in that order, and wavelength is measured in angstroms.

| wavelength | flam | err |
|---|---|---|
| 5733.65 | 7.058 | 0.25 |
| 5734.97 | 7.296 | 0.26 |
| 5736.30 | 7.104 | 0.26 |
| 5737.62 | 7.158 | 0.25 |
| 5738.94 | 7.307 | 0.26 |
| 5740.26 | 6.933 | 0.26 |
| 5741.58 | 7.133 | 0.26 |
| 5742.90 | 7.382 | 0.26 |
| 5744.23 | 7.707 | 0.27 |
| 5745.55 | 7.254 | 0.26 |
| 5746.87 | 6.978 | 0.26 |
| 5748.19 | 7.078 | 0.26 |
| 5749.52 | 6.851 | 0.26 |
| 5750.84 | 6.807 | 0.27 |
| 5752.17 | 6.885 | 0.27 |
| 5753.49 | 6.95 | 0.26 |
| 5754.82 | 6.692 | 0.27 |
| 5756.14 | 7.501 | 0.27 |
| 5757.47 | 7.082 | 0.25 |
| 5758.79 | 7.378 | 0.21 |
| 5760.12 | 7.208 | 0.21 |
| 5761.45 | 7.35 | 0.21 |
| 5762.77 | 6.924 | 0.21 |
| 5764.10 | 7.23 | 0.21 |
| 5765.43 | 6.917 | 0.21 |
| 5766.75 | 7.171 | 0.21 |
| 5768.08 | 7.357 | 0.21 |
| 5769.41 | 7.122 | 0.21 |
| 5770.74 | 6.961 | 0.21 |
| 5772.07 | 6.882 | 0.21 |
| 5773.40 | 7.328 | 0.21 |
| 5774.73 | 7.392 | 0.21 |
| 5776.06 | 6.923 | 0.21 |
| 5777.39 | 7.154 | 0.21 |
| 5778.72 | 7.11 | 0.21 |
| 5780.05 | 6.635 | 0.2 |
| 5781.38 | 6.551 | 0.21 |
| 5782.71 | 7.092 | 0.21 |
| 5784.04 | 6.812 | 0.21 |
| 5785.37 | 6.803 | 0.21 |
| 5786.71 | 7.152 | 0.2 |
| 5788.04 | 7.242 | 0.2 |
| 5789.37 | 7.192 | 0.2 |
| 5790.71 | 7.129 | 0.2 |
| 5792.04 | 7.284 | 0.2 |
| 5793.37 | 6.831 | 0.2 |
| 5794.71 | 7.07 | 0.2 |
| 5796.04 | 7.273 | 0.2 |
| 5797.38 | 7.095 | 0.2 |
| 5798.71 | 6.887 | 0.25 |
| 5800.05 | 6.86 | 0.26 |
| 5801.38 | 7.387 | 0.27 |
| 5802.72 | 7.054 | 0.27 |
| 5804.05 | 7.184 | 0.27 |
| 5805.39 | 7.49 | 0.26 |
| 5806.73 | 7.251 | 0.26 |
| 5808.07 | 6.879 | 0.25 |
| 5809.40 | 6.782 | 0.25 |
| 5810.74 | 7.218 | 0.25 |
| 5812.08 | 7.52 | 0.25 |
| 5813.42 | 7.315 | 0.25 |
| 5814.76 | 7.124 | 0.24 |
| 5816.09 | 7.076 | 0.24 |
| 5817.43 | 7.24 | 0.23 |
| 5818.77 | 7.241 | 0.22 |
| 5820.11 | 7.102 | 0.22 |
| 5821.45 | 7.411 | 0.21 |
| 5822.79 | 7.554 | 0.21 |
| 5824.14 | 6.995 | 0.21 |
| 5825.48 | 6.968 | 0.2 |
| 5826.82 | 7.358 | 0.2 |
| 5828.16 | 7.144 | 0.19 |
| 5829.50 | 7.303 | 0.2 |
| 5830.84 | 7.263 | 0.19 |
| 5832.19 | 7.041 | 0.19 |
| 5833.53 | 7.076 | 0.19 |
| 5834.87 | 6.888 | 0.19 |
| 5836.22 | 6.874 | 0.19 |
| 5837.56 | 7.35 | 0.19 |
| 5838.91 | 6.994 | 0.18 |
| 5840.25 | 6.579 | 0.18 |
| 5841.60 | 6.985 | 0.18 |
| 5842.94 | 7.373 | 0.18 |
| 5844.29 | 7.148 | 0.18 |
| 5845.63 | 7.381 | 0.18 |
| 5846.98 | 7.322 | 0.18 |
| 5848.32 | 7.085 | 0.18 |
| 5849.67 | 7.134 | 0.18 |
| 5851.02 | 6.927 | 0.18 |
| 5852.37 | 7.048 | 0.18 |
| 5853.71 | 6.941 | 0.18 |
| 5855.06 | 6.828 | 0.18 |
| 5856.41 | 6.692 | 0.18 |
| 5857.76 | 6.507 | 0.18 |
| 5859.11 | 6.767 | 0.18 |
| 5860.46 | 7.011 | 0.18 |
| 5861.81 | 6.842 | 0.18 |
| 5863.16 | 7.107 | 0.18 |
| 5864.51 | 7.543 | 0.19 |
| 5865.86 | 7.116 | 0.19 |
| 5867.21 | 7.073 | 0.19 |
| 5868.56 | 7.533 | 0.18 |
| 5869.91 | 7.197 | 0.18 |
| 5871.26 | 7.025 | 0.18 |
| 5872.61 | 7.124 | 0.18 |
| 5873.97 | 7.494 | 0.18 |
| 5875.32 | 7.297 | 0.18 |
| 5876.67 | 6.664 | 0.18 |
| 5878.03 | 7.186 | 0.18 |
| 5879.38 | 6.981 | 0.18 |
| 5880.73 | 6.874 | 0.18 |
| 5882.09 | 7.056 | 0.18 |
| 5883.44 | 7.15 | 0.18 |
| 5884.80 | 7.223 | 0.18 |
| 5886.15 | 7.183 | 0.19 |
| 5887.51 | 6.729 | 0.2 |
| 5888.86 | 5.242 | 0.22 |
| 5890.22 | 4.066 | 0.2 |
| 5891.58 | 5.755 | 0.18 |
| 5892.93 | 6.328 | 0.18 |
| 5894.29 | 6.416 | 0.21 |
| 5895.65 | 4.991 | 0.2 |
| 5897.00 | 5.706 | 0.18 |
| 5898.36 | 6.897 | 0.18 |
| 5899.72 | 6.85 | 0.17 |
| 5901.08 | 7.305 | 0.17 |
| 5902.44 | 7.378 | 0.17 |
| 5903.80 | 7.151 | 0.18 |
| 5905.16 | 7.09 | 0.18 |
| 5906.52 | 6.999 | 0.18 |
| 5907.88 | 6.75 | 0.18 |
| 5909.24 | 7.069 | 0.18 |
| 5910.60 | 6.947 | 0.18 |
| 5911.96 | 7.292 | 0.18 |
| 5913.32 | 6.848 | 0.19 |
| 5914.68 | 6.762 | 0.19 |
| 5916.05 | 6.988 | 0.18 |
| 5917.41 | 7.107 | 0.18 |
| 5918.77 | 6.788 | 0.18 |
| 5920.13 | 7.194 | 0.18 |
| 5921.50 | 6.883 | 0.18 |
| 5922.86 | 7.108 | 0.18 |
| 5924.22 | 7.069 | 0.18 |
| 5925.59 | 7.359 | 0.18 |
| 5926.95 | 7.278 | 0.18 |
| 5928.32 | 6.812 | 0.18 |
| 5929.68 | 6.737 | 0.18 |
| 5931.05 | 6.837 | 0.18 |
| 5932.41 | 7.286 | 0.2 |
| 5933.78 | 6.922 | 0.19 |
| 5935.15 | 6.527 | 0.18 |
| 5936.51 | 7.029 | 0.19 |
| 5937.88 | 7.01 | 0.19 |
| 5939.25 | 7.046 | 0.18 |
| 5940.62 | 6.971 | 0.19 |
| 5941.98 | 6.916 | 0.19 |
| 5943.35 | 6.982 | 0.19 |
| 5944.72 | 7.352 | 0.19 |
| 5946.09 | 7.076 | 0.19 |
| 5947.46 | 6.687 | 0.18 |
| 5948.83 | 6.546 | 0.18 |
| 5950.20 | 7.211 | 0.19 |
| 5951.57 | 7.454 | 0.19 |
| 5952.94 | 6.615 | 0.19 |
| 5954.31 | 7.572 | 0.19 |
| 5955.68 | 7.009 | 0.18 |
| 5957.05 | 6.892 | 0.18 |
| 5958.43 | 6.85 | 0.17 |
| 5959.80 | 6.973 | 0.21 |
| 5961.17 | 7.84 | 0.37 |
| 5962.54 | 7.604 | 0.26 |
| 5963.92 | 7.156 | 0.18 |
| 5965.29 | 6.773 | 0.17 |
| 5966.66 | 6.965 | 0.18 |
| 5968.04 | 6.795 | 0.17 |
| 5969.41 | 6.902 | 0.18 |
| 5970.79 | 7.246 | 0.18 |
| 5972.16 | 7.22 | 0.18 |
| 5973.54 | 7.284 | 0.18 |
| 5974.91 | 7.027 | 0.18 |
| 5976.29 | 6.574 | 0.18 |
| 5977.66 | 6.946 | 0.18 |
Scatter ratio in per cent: 111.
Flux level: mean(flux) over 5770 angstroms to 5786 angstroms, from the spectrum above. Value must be 6.97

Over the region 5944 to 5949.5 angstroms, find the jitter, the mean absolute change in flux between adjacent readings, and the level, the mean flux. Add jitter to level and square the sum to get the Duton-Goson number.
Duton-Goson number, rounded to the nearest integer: 52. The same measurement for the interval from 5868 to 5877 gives 56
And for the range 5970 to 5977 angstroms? 53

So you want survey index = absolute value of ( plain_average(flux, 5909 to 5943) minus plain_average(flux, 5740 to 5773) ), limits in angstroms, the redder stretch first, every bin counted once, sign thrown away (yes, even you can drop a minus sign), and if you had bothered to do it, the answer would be 0.12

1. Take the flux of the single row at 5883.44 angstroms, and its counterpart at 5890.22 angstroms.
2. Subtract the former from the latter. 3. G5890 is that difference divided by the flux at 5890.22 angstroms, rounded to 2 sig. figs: -0.76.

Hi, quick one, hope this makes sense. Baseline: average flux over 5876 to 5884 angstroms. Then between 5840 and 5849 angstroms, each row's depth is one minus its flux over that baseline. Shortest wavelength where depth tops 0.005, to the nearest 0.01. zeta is 5840.25 angstroms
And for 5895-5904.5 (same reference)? 5895.65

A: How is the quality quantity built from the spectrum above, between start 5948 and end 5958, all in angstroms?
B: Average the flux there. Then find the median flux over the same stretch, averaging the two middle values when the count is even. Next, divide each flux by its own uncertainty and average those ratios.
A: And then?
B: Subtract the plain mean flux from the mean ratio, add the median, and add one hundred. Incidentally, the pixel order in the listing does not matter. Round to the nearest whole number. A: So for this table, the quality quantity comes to 138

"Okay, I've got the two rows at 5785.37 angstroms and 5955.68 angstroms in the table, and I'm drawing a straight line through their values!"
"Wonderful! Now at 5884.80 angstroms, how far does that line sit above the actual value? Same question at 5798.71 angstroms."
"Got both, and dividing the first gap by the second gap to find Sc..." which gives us 4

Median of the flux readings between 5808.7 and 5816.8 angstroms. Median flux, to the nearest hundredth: 7.17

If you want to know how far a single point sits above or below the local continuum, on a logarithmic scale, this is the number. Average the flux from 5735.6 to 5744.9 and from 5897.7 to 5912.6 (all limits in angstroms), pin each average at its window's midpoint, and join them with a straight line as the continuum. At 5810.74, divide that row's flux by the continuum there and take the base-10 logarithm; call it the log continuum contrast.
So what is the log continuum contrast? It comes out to 0.003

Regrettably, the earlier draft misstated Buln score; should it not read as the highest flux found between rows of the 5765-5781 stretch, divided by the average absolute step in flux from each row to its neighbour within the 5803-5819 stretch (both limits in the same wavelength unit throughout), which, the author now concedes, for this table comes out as 34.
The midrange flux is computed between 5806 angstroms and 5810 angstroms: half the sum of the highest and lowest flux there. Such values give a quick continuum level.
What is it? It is 7.0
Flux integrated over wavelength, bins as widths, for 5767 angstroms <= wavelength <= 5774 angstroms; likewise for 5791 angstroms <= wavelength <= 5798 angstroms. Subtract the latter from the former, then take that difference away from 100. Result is 100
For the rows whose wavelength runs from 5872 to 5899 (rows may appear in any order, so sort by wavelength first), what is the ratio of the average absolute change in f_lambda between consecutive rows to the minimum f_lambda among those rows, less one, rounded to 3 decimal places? -0.855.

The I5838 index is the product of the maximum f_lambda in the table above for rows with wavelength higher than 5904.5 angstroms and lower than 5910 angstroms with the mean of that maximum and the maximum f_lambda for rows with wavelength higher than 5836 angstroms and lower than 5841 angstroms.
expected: 51.2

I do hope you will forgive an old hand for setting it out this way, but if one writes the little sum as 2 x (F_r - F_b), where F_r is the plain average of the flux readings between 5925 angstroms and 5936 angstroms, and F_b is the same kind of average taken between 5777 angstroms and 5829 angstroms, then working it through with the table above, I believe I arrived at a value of -0.29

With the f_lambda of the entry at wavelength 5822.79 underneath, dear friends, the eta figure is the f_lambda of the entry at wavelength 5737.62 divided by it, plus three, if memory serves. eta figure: 3.95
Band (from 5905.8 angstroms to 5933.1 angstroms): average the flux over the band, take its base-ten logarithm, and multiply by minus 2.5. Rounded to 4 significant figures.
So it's -2.114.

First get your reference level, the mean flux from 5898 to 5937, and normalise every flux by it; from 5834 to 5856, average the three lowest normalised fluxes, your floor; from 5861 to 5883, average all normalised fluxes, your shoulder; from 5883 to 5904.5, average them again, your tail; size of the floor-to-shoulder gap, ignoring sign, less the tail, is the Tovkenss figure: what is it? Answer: -0.86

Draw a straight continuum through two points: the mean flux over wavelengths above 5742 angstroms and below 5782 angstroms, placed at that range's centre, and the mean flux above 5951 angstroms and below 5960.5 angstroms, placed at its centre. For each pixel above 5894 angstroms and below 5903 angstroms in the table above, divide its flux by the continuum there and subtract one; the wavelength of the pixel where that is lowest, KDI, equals 5895.65 angstroms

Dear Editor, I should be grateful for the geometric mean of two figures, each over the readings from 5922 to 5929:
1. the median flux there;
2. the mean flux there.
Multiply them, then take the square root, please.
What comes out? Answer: 7.12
